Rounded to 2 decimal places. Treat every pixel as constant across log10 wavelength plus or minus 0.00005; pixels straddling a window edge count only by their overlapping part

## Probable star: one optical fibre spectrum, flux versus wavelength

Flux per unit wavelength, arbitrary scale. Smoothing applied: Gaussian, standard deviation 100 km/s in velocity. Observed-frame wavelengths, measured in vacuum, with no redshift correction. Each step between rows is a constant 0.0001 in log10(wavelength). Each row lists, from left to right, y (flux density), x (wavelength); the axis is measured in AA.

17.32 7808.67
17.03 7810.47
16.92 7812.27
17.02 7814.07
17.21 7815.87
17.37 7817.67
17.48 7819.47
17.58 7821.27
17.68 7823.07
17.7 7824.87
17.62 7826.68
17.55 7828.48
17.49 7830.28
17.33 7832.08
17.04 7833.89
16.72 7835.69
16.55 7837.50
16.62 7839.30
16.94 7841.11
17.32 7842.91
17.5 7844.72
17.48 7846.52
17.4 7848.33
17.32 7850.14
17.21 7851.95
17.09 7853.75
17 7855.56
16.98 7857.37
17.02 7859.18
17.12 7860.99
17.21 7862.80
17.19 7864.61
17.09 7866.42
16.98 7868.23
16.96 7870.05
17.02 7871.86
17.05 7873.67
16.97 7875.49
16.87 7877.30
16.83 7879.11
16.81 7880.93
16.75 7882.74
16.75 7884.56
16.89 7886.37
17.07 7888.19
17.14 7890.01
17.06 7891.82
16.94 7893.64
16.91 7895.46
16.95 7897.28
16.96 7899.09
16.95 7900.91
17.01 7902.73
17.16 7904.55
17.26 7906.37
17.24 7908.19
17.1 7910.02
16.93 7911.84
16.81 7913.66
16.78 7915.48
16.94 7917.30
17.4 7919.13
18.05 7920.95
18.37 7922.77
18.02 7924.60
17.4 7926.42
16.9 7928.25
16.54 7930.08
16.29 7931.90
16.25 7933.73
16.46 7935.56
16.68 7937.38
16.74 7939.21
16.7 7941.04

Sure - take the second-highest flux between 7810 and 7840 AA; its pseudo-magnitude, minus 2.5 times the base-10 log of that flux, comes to -3.12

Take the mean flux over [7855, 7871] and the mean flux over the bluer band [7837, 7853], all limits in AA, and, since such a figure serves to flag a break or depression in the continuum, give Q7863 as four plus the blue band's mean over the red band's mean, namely 5.01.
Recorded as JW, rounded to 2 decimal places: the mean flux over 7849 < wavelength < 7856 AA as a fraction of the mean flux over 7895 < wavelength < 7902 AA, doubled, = 2.03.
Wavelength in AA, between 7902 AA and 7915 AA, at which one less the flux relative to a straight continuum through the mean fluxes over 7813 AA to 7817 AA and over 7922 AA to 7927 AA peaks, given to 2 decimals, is 7913.66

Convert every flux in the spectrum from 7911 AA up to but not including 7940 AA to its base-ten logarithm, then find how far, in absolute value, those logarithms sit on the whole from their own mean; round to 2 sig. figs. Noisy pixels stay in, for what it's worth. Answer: 0.013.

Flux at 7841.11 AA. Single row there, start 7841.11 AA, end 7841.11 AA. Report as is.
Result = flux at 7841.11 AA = 16.94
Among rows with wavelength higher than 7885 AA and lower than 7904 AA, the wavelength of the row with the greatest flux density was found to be 7890.01 AA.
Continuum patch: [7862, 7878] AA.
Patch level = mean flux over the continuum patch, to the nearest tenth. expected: 17.0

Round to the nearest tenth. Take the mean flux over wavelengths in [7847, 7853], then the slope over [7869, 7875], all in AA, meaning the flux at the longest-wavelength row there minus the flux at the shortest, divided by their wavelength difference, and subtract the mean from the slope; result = -17.3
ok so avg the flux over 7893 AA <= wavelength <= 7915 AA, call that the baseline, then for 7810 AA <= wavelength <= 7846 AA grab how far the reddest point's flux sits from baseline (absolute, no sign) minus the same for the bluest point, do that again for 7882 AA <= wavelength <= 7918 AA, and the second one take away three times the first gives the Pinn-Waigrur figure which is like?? -1.6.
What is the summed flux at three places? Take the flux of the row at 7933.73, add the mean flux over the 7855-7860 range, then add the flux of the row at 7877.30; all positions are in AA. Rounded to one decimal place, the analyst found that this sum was 50.1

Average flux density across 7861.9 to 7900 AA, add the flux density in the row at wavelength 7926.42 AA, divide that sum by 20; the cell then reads 1.719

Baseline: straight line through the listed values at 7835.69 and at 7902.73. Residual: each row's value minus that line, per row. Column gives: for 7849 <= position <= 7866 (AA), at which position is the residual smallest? 7857.37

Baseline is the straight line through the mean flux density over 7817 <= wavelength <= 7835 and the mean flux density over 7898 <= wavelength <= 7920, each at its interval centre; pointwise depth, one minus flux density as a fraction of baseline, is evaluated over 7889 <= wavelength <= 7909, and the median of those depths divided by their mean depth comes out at 1.7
